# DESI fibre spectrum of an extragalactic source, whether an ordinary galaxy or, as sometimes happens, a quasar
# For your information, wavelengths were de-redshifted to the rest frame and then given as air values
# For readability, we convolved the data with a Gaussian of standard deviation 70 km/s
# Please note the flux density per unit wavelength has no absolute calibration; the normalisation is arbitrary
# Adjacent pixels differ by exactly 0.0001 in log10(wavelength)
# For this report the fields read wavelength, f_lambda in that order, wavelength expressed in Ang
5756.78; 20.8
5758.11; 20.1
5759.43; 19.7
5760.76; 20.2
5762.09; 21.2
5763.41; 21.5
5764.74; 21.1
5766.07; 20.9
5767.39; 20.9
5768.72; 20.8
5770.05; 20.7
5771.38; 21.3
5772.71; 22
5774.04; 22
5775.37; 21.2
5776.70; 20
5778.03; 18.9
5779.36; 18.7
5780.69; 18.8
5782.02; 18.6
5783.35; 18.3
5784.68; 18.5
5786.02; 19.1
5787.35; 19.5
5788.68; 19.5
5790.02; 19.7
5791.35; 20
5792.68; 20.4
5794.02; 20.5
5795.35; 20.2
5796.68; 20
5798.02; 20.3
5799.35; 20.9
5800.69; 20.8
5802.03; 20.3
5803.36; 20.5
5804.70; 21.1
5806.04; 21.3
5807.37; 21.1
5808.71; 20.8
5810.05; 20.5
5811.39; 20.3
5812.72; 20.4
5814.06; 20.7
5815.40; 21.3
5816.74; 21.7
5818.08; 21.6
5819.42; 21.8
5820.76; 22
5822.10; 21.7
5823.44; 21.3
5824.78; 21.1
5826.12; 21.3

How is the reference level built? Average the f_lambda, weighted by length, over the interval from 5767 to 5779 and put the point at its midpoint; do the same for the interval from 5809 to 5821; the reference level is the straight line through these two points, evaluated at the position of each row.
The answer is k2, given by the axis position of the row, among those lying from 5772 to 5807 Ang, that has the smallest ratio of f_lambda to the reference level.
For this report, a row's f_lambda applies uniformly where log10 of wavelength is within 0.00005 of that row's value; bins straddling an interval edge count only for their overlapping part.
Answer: 5783.35 Ang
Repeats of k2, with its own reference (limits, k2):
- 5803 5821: 5811.39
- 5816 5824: 5823.44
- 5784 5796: 5784.68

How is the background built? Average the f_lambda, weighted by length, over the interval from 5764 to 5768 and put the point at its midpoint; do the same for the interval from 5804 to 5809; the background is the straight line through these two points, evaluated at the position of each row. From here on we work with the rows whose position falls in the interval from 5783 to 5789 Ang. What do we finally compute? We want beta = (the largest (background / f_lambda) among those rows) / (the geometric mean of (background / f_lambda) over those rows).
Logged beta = 1.04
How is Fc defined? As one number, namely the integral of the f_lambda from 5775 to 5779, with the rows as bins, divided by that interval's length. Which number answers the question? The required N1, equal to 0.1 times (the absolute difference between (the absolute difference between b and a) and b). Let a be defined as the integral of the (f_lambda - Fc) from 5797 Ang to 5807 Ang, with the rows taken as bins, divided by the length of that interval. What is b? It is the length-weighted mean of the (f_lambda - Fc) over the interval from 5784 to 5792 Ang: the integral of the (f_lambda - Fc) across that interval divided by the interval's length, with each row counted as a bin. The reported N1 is 0.18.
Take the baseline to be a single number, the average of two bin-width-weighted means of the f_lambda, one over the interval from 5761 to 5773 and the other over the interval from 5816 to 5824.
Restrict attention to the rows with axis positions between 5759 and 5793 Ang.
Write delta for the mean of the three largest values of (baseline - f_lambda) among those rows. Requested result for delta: 2.9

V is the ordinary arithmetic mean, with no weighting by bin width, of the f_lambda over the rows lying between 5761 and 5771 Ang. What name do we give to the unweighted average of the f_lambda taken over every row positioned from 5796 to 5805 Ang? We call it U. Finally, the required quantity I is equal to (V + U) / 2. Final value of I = 20.8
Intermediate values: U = 20.6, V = 21.01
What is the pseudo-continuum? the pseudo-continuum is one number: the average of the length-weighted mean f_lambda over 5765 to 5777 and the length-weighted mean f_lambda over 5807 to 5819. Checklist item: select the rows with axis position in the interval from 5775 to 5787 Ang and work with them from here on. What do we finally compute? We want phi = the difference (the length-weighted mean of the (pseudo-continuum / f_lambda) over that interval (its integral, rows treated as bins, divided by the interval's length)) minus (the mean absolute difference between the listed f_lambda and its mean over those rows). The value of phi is 0.45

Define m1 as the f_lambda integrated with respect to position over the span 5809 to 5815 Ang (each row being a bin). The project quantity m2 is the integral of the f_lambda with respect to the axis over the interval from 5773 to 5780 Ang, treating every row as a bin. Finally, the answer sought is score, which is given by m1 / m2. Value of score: 0.9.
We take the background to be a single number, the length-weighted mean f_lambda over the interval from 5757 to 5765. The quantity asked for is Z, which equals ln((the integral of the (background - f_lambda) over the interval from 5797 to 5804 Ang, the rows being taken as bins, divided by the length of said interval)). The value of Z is -2.5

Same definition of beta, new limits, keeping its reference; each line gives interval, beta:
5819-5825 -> 1.02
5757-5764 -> 1.04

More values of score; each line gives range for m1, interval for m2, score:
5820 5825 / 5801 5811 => 0.5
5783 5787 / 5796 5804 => 0.5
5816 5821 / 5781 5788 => 0.8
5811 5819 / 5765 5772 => 1.1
